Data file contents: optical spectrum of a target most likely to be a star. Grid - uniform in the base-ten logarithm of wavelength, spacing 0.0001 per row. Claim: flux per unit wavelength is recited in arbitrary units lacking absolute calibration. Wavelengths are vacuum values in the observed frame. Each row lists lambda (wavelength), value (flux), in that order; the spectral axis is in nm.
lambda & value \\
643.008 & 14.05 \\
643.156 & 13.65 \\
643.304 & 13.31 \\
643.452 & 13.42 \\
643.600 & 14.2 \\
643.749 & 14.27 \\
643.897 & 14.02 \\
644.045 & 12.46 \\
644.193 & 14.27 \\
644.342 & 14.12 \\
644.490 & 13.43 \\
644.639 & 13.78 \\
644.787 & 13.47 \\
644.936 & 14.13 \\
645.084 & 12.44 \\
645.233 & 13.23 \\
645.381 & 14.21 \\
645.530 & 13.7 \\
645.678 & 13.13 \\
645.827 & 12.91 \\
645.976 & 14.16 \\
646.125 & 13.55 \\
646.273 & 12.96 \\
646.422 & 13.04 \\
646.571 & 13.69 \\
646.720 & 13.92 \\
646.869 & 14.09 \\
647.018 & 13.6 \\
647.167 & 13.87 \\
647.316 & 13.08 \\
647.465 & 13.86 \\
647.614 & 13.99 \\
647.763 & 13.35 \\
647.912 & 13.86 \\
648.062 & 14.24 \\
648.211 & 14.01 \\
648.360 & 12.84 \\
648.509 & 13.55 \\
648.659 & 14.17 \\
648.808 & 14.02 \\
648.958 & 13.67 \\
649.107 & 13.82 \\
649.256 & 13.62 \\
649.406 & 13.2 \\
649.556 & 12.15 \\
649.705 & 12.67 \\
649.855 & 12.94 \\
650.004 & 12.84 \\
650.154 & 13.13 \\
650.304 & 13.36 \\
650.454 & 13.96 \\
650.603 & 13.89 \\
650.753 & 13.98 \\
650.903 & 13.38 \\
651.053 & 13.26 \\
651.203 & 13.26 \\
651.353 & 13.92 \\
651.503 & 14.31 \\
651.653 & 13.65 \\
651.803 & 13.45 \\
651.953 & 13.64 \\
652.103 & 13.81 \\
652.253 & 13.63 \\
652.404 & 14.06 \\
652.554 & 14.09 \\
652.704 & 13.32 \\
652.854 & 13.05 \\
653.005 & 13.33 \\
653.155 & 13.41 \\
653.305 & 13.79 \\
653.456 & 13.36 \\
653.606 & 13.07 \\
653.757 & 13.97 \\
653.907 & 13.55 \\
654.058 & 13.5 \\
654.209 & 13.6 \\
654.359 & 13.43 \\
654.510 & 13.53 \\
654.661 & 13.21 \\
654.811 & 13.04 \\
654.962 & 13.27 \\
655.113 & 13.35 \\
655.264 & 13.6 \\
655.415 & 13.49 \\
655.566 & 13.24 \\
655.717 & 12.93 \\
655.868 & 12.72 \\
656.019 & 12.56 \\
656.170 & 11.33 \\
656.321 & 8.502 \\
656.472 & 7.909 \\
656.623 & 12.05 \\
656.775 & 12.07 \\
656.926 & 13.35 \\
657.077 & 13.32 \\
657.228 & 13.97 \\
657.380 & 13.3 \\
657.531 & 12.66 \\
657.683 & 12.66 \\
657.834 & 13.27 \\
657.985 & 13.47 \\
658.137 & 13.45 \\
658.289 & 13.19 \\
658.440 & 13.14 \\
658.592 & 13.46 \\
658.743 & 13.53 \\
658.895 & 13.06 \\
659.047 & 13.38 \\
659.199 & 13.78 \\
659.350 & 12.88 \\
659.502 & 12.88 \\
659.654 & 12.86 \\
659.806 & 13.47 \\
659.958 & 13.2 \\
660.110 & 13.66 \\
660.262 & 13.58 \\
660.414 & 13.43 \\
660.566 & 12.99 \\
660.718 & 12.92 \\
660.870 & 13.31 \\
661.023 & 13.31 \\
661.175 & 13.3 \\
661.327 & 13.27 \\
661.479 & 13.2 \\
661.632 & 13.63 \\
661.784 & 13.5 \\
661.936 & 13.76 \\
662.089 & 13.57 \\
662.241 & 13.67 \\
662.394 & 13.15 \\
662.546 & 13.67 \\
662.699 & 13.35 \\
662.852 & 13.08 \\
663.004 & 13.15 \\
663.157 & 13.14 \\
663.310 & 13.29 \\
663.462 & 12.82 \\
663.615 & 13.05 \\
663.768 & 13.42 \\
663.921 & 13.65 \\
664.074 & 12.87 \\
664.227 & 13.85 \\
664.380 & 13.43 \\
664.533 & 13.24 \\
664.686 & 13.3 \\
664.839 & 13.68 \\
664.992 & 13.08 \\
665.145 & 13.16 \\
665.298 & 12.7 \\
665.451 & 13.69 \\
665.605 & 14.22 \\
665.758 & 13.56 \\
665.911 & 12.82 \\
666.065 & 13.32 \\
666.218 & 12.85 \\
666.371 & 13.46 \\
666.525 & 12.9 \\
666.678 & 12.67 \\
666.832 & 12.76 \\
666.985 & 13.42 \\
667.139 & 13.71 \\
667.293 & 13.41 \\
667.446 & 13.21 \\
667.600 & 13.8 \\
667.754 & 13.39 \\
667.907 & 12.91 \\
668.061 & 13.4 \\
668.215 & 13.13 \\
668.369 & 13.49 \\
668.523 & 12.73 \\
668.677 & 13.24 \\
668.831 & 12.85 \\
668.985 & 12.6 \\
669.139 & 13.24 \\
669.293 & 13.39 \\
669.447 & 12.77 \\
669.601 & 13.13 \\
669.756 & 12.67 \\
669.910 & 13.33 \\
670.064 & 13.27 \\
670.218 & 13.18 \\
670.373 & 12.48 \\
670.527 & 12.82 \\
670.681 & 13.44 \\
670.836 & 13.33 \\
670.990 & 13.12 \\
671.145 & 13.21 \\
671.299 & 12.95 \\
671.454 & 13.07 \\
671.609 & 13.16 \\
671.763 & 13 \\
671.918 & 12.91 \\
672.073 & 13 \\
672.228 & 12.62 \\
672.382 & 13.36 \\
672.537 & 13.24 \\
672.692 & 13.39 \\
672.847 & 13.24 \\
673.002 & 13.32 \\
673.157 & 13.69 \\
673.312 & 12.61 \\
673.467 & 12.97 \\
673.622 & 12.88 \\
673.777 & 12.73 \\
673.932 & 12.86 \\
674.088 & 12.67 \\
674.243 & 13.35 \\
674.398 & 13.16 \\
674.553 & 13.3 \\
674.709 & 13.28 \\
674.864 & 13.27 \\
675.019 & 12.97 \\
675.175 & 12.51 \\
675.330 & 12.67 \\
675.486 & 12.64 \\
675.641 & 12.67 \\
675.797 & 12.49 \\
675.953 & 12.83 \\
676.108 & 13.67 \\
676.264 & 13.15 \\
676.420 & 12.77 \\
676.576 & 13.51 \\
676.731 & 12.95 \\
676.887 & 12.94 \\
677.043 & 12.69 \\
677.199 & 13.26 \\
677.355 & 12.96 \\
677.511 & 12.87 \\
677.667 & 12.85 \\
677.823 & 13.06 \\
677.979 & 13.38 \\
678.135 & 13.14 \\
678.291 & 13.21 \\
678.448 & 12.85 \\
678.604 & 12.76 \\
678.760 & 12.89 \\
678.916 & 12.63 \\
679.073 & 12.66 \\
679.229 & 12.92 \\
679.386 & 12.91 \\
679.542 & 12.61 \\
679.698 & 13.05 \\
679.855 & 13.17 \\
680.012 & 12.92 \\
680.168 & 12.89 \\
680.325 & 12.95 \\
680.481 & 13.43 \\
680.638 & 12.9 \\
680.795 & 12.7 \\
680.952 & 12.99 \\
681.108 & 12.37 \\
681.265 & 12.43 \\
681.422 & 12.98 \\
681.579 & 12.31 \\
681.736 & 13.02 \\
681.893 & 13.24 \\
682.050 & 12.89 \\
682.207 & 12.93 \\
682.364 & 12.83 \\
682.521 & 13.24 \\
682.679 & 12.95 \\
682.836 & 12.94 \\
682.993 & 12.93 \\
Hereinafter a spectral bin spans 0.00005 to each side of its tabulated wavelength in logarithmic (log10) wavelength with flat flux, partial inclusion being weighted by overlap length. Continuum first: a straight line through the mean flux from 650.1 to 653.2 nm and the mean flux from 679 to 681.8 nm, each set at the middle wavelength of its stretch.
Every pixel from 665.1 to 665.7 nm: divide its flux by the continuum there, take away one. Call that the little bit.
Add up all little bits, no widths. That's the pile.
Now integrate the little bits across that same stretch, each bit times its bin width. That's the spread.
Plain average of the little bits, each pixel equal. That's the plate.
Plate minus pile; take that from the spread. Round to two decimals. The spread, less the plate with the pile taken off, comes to 0.05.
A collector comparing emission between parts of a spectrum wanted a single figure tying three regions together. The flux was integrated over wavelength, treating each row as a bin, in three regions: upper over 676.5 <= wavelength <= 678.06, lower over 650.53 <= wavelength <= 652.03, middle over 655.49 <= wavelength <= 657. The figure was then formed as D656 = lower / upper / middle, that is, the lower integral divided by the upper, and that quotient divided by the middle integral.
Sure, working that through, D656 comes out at 0.0572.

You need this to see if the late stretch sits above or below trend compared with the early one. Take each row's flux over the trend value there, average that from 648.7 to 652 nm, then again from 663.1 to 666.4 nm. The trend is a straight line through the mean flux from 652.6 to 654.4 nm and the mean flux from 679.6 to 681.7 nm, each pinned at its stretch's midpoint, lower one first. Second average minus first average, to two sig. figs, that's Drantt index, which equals 0.012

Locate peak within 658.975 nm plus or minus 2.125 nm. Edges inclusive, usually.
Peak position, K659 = 657.228 nm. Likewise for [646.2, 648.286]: 648.062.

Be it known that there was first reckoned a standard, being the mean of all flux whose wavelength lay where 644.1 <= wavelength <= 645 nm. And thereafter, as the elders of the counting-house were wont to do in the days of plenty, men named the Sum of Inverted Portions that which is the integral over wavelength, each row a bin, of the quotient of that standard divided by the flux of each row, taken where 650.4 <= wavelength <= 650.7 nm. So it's 0.298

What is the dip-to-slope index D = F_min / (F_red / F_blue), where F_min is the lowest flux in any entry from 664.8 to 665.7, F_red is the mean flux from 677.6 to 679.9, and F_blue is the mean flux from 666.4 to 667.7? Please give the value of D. 13.0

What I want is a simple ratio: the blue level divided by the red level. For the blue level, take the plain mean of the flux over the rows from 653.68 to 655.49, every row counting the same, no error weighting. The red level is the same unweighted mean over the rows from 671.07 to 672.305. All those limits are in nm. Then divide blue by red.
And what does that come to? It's 1.036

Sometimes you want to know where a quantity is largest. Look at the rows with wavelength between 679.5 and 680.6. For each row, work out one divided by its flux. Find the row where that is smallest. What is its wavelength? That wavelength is 680.481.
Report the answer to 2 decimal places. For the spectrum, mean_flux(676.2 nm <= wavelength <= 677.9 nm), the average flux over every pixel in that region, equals 13.00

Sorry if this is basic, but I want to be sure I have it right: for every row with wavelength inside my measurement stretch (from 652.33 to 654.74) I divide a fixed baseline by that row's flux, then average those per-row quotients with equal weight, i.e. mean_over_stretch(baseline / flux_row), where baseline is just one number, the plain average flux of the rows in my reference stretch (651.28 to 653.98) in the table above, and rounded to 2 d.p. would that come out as 1.01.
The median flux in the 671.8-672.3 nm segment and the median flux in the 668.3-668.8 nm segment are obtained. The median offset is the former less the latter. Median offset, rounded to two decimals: -0.33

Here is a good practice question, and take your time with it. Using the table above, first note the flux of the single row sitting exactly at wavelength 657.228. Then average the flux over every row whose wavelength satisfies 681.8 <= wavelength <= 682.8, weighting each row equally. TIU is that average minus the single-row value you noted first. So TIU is -0.96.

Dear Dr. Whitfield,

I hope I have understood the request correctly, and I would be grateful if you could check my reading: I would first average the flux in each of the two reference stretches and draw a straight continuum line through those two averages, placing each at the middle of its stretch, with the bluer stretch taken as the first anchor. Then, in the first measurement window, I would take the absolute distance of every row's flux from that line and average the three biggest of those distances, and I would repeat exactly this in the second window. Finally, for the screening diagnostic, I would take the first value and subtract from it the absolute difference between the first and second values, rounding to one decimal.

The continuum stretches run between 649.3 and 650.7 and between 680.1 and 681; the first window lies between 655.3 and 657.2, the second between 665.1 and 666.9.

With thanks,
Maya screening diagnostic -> 0.8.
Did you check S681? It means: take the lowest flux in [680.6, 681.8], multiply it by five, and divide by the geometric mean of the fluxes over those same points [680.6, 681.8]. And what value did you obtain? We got 4.84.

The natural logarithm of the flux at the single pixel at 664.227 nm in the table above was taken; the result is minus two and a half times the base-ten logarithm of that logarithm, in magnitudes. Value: -1.049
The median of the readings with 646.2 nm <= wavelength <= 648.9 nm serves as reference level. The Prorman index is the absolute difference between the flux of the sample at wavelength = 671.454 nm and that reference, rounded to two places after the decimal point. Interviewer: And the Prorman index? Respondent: 0.79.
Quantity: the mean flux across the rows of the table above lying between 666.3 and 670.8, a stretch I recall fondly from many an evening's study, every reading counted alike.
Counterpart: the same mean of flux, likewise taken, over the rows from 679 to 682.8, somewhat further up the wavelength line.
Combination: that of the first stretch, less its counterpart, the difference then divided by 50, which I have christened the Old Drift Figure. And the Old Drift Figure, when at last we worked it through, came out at 0.0049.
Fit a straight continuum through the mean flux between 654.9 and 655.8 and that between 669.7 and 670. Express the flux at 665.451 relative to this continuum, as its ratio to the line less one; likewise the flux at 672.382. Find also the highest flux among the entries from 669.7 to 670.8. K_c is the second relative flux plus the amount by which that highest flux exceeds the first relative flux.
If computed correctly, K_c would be 13.4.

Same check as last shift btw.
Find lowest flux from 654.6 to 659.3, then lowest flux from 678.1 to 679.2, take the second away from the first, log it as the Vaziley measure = -4.7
